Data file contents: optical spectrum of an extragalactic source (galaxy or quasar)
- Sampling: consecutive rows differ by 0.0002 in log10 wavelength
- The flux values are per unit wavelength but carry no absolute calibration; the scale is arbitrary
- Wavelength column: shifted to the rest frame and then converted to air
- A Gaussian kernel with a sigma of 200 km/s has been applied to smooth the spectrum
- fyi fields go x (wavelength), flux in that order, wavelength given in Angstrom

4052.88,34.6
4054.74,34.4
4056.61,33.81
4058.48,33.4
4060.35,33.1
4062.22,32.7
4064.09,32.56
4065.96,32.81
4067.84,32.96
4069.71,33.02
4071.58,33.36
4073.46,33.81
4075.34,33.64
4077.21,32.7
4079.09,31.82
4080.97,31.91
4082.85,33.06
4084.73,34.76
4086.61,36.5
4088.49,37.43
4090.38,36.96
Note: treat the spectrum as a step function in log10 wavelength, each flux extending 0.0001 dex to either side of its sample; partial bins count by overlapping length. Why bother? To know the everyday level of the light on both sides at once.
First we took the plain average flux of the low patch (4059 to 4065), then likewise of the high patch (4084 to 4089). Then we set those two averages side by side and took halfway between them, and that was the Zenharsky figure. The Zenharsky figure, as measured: 34.5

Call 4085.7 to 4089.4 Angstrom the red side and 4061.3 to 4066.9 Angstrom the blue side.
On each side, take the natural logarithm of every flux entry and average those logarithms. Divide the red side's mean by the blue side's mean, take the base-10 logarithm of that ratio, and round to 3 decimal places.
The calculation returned 0.015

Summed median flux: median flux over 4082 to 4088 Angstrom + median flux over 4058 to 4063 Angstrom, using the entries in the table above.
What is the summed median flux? 67.9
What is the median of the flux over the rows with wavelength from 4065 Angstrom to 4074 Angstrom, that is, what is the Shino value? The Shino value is 33.0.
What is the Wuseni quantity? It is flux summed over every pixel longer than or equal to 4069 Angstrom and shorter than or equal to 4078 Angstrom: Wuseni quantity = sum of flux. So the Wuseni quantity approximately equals 167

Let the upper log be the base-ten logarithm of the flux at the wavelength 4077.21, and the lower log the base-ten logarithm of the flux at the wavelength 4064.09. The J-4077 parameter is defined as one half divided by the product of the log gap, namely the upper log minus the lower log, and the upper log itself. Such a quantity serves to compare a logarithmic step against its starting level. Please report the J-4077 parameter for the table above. 177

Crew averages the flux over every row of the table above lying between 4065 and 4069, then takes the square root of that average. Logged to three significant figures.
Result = 5.73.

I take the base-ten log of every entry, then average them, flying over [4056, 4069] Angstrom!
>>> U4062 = 1.519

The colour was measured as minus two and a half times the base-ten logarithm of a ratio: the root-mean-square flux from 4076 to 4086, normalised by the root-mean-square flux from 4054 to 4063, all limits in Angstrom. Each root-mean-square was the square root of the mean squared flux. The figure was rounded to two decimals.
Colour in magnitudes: 0.02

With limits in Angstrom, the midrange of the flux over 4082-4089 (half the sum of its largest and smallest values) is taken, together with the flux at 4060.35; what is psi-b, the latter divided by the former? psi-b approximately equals 0.94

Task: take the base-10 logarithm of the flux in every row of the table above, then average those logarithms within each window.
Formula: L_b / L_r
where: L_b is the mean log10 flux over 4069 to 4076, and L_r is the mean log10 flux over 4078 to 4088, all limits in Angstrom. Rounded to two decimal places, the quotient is 1.00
